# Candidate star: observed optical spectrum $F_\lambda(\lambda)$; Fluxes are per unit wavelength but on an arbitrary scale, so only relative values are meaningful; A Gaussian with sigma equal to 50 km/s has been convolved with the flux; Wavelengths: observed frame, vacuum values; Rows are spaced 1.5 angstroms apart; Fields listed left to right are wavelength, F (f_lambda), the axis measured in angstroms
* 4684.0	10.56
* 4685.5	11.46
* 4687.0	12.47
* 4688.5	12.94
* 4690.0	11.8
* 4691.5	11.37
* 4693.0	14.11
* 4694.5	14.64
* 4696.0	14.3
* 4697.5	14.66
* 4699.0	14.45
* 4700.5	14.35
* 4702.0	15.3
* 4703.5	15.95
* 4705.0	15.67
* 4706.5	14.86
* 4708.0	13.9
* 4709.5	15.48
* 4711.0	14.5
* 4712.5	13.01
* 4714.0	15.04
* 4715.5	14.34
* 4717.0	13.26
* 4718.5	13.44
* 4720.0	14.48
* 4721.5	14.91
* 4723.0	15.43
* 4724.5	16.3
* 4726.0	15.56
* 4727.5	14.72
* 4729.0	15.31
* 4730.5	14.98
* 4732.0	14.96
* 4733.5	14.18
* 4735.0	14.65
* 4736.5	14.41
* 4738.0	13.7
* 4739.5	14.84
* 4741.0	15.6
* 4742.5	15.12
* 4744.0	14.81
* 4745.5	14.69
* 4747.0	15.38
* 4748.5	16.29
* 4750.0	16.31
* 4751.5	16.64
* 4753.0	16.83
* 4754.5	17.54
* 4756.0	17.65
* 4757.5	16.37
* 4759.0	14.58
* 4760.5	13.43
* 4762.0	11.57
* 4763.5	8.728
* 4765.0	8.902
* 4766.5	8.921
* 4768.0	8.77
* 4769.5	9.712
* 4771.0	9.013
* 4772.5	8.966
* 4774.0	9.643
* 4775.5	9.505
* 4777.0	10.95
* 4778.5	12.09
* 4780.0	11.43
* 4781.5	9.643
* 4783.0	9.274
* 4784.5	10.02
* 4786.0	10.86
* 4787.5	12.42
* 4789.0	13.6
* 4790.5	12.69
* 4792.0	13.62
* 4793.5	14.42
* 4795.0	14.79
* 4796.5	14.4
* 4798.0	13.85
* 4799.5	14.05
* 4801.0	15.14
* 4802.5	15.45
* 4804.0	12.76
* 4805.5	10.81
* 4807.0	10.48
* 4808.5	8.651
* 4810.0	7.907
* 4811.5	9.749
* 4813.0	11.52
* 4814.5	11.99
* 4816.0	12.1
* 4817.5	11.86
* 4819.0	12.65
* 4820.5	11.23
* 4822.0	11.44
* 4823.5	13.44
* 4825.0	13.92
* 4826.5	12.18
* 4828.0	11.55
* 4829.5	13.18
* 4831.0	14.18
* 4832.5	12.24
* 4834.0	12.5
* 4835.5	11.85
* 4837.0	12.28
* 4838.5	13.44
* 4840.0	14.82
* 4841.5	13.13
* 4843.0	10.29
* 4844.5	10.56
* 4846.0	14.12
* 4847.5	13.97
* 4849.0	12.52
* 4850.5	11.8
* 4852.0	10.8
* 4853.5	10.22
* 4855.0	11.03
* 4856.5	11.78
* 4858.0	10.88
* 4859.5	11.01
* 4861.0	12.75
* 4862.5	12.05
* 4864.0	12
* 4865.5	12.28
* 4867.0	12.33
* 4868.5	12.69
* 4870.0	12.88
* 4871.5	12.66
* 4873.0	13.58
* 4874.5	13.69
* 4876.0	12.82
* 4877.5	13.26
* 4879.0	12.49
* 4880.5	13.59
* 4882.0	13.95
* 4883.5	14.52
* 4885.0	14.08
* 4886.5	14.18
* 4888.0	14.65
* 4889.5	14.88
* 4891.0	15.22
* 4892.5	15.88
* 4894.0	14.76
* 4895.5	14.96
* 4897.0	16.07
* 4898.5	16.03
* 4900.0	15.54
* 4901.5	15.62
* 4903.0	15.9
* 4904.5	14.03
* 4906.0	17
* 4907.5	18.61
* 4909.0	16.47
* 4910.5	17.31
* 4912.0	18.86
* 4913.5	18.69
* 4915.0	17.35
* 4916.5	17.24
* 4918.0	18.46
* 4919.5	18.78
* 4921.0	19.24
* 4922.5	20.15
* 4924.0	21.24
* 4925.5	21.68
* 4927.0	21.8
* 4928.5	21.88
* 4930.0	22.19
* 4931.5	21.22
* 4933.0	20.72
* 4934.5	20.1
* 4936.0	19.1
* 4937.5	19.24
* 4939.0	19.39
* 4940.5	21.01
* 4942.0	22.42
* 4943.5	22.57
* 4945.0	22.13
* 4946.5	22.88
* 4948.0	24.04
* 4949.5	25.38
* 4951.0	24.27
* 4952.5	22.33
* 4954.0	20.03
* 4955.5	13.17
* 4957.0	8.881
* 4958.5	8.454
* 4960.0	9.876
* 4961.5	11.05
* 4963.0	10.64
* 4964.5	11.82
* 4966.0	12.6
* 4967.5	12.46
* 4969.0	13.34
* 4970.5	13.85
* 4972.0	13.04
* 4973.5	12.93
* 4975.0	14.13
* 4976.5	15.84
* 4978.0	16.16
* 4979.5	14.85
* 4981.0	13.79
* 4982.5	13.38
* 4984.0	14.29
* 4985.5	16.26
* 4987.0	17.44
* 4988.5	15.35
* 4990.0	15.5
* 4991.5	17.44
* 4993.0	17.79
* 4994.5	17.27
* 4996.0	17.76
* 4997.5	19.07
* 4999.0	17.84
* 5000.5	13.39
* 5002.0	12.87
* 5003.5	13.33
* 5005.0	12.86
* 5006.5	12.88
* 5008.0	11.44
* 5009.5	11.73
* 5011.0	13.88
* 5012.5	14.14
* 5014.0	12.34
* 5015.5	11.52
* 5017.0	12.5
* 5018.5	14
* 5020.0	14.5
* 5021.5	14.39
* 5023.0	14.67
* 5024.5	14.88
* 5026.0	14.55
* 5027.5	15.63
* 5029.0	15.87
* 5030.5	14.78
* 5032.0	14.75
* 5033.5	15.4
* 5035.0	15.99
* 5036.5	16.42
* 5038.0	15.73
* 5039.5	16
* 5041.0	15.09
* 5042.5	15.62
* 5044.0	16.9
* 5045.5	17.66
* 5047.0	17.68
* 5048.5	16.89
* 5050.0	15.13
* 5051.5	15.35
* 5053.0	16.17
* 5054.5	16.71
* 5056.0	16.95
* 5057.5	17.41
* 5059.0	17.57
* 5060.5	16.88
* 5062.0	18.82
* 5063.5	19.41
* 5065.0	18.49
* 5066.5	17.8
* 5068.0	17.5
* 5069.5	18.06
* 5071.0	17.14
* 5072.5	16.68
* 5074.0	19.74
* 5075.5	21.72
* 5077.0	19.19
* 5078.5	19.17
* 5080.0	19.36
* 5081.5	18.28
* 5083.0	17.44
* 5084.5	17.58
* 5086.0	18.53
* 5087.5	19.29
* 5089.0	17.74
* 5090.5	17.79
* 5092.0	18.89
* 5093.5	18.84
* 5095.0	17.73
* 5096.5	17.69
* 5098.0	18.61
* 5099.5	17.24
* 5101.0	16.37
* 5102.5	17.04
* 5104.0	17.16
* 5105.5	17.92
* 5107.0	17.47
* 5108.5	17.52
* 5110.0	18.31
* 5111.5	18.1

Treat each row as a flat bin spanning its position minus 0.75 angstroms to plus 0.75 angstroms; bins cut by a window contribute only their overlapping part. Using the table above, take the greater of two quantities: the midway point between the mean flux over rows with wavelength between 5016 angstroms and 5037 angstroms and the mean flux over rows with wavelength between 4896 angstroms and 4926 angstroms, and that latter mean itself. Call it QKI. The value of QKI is 17.7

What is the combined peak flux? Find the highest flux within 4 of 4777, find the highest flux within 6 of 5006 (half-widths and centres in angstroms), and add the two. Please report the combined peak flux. 26.0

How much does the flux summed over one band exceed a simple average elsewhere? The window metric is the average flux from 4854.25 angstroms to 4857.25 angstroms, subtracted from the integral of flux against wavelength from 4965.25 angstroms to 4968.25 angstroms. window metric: 26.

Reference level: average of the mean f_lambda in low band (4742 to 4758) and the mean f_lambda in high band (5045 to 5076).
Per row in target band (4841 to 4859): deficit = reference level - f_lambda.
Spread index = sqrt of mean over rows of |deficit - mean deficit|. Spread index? 1.06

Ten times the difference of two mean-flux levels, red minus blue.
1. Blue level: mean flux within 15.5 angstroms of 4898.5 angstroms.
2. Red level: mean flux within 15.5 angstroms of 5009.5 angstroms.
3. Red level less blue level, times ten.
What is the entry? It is -17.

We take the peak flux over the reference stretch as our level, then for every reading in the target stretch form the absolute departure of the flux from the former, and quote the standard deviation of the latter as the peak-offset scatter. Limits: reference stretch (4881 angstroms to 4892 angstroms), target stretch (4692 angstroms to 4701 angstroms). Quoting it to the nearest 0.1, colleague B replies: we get 0.2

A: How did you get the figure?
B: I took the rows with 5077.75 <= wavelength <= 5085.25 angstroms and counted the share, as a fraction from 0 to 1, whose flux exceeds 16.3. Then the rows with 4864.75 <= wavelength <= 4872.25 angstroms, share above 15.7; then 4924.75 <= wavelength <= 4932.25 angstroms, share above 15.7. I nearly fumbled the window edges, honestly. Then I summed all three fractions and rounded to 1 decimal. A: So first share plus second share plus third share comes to 2.0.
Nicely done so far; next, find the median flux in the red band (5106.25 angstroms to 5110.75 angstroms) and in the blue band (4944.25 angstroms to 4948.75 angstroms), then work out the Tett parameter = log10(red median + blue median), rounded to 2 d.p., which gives 1.61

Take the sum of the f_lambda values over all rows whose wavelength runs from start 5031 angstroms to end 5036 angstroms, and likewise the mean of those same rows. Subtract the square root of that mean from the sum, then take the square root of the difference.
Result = 6.5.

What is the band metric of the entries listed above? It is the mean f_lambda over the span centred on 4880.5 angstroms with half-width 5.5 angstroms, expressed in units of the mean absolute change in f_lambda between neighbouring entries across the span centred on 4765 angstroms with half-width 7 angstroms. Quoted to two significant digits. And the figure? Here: 14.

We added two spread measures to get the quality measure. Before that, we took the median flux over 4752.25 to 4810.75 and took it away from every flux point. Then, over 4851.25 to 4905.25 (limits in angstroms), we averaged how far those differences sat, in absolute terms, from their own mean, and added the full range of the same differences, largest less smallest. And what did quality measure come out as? 7.2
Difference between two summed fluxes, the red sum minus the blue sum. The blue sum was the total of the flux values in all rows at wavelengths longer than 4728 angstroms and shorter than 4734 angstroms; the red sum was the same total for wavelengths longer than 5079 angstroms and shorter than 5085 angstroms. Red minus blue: 13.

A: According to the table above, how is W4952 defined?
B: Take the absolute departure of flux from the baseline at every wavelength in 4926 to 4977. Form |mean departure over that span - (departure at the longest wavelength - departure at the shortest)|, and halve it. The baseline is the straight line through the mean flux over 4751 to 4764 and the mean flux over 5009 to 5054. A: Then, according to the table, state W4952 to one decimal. 5.5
